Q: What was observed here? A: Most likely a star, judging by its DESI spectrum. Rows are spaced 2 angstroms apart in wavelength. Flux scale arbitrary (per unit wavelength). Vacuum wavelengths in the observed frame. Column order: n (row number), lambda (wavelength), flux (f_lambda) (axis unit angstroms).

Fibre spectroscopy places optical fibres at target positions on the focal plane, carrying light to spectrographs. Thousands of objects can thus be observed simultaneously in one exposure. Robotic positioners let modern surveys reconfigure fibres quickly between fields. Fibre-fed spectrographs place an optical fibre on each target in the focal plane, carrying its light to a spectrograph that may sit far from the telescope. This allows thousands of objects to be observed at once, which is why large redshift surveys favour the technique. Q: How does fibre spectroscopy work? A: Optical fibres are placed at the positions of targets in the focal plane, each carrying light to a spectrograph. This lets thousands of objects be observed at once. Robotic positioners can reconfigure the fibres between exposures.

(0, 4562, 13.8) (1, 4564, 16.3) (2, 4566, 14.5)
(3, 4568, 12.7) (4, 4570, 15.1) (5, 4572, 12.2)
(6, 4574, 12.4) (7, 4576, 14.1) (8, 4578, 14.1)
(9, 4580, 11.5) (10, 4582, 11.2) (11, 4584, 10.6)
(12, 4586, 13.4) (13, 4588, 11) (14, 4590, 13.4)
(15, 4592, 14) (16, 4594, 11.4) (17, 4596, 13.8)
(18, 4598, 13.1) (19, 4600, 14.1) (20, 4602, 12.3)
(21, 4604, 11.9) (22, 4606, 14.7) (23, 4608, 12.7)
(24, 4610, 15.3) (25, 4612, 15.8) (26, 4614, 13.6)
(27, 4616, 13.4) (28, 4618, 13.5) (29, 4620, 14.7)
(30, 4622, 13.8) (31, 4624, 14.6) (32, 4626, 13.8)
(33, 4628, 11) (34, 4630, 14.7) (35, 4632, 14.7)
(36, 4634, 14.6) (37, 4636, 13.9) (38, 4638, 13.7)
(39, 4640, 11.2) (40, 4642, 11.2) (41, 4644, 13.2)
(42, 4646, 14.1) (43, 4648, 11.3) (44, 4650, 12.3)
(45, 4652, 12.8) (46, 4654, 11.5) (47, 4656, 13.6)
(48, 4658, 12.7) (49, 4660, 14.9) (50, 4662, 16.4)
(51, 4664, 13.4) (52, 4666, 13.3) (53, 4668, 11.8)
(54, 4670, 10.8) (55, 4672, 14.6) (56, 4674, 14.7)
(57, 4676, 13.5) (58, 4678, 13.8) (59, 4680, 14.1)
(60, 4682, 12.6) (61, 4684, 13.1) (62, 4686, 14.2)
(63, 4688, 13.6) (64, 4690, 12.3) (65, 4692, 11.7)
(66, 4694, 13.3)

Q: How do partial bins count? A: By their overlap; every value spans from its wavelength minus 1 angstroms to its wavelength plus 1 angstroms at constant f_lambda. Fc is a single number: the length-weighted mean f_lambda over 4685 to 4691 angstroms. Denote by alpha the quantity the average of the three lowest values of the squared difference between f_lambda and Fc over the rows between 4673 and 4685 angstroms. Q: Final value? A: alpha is 0.09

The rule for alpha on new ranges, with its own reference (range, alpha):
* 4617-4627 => 0.13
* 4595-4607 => 0.27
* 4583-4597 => 0.06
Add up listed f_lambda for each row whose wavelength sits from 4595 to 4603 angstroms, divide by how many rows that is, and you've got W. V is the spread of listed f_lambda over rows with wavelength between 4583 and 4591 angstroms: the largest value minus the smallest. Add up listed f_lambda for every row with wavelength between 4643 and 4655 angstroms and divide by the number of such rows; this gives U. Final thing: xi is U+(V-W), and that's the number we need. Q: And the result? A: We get 2.0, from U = 12.5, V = 2.8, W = 13.3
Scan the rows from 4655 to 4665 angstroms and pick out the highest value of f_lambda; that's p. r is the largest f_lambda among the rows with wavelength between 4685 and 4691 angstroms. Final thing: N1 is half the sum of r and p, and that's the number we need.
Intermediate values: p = 16.4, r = 14.2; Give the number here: 15.3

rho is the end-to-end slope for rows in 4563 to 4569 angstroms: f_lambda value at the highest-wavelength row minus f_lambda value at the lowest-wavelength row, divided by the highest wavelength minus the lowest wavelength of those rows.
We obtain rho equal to -0.90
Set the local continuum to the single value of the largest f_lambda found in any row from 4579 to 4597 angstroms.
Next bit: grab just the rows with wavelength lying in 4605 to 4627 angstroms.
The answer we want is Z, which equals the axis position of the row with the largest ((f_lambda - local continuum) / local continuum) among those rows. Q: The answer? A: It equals 4612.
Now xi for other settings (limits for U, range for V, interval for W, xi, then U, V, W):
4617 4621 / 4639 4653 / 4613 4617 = 3.5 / 14.1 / 2.9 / 13.5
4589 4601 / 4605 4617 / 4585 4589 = 4.2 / 13.3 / 3.1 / 12.2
